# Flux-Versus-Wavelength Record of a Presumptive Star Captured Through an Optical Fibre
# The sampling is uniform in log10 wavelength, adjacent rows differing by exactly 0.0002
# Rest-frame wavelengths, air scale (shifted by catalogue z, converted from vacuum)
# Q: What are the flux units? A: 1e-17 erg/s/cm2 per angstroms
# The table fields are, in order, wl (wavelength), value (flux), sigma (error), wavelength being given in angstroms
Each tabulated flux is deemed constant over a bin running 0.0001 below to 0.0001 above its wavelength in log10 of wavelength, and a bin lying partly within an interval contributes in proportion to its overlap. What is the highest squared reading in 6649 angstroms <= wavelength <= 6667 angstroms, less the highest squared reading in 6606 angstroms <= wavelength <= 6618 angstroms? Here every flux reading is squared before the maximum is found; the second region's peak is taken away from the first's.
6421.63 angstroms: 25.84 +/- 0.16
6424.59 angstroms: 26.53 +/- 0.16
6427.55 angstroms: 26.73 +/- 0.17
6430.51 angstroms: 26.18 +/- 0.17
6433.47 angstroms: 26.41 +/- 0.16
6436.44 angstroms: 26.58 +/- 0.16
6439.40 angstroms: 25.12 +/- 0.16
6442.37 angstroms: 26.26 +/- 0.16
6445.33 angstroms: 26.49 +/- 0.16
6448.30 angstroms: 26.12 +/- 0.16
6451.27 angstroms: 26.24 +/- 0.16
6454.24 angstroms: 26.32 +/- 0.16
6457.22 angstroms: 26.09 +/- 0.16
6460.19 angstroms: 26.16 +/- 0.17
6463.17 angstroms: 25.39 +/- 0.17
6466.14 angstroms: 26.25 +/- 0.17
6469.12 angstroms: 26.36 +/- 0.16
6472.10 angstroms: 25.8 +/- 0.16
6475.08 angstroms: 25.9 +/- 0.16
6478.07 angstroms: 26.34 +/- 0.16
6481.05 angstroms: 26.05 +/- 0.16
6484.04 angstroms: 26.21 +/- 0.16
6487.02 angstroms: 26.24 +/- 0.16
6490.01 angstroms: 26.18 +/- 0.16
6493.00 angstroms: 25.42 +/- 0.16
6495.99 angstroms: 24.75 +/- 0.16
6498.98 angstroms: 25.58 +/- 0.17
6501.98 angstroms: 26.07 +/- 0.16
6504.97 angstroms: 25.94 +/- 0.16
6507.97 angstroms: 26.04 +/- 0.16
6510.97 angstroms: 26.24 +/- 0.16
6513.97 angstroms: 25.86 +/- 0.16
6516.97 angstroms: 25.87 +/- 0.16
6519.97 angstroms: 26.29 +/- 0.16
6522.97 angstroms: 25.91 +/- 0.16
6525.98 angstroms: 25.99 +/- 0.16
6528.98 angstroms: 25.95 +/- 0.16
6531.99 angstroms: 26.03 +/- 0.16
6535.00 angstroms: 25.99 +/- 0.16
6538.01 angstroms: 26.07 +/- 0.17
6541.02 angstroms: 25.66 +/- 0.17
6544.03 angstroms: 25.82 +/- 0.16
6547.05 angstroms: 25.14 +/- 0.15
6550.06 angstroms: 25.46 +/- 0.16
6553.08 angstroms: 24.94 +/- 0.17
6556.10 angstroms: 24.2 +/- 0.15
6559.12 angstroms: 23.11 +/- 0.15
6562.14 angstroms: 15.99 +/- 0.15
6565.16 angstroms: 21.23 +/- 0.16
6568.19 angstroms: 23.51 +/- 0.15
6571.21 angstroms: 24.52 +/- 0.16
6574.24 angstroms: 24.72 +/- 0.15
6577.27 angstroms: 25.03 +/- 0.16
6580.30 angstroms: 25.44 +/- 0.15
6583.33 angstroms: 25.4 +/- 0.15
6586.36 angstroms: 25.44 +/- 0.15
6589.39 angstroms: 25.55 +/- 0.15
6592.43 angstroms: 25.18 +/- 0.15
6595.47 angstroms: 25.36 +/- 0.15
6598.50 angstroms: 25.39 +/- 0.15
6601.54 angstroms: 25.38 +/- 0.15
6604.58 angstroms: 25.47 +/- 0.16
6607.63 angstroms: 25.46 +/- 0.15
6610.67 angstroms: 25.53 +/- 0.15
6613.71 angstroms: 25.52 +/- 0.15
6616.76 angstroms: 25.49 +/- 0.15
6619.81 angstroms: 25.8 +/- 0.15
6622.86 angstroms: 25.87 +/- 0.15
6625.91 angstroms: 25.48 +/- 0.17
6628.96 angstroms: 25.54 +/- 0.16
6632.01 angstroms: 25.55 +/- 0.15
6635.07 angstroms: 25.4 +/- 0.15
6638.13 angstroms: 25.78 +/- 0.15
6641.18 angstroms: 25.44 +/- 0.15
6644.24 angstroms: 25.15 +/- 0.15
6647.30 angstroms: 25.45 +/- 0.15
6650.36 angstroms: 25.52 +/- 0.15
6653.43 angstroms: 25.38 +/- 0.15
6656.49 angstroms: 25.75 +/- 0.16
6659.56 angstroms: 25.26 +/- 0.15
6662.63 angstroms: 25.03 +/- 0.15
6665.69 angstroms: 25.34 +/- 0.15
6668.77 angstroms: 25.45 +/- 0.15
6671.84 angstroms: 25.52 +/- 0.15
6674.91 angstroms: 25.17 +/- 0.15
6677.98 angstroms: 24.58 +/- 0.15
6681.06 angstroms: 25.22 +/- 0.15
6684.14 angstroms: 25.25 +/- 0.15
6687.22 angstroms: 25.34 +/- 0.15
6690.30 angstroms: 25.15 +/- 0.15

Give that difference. 11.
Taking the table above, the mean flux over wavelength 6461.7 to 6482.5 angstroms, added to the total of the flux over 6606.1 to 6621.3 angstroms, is 154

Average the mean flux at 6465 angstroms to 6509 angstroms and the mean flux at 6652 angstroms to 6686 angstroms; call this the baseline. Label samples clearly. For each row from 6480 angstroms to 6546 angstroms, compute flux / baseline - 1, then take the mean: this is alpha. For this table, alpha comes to 0.012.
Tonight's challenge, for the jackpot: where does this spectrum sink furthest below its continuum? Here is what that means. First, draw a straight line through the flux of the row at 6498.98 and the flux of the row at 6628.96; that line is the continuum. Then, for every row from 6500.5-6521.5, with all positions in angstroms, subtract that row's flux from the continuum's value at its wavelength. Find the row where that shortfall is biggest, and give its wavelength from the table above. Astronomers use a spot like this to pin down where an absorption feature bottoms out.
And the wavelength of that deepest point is 6513.97 angstroms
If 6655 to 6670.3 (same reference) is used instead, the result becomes 6662.63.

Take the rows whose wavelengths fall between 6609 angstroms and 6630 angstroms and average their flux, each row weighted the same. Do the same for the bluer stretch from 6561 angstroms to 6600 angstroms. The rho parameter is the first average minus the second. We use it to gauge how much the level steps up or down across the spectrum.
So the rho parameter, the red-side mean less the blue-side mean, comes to 1.5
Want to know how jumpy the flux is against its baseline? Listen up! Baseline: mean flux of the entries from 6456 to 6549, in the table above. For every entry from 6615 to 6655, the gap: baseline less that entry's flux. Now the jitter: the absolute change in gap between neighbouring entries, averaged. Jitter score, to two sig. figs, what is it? 0.21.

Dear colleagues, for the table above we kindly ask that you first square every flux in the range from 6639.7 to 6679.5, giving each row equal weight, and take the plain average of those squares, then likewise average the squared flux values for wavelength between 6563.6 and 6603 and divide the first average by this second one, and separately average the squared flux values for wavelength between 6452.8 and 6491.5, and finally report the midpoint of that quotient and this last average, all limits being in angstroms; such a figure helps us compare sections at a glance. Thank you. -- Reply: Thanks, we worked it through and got 341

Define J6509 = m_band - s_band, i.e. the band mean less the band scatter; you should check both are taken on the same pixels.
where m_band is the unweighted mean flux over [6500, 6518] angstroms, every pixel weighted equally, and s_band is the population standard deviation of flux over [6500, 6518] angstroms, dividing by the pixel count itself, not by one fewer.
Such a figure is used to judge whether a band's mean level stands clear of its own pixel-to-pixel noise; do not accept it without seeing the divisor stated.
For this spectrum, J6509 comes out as 25.9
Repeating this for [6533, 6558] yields 24.8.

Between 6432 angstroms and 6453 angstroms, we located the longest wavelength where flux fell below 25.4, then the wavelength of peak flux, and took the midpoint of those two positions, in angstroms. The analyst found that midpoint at 6437.9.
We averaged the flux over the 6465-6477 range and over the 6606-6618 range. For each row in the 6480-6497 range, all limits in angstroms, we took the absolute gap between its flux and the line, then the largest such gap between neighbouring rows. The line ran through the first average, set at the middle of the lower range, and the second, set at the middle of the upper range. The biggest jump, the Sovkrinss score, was 0.66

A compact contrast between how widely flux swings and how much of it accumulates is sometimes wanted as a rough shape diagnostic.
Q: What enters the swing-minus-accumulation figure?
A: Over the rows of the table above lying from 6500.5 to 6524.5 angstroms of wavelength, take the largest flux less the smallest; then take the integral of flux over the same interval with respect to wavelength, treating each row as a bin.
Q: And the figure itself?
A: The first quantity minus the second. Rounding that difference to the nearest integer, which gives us -624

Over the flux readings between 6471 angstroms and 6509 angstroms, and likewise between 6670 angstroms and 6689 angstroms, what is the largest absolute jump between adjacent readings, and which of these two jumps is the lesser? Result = 0.64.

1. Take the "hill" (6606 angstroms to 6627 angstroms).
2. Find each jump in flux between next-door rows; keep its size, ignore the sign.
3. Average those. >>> 0.15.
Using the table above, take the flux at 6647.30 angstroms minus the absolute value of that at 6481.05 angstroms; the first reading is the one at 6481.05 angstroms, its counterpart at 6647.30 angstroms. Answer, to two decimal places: -0.60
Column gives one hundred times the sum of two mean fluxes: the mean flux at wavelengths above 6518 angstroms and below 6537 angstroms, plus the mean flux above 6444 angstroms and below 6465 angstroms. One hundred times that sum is 5214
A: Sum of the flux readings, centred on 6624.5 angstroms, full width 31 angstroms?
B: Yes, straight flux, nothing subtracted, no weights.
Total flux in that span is 256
